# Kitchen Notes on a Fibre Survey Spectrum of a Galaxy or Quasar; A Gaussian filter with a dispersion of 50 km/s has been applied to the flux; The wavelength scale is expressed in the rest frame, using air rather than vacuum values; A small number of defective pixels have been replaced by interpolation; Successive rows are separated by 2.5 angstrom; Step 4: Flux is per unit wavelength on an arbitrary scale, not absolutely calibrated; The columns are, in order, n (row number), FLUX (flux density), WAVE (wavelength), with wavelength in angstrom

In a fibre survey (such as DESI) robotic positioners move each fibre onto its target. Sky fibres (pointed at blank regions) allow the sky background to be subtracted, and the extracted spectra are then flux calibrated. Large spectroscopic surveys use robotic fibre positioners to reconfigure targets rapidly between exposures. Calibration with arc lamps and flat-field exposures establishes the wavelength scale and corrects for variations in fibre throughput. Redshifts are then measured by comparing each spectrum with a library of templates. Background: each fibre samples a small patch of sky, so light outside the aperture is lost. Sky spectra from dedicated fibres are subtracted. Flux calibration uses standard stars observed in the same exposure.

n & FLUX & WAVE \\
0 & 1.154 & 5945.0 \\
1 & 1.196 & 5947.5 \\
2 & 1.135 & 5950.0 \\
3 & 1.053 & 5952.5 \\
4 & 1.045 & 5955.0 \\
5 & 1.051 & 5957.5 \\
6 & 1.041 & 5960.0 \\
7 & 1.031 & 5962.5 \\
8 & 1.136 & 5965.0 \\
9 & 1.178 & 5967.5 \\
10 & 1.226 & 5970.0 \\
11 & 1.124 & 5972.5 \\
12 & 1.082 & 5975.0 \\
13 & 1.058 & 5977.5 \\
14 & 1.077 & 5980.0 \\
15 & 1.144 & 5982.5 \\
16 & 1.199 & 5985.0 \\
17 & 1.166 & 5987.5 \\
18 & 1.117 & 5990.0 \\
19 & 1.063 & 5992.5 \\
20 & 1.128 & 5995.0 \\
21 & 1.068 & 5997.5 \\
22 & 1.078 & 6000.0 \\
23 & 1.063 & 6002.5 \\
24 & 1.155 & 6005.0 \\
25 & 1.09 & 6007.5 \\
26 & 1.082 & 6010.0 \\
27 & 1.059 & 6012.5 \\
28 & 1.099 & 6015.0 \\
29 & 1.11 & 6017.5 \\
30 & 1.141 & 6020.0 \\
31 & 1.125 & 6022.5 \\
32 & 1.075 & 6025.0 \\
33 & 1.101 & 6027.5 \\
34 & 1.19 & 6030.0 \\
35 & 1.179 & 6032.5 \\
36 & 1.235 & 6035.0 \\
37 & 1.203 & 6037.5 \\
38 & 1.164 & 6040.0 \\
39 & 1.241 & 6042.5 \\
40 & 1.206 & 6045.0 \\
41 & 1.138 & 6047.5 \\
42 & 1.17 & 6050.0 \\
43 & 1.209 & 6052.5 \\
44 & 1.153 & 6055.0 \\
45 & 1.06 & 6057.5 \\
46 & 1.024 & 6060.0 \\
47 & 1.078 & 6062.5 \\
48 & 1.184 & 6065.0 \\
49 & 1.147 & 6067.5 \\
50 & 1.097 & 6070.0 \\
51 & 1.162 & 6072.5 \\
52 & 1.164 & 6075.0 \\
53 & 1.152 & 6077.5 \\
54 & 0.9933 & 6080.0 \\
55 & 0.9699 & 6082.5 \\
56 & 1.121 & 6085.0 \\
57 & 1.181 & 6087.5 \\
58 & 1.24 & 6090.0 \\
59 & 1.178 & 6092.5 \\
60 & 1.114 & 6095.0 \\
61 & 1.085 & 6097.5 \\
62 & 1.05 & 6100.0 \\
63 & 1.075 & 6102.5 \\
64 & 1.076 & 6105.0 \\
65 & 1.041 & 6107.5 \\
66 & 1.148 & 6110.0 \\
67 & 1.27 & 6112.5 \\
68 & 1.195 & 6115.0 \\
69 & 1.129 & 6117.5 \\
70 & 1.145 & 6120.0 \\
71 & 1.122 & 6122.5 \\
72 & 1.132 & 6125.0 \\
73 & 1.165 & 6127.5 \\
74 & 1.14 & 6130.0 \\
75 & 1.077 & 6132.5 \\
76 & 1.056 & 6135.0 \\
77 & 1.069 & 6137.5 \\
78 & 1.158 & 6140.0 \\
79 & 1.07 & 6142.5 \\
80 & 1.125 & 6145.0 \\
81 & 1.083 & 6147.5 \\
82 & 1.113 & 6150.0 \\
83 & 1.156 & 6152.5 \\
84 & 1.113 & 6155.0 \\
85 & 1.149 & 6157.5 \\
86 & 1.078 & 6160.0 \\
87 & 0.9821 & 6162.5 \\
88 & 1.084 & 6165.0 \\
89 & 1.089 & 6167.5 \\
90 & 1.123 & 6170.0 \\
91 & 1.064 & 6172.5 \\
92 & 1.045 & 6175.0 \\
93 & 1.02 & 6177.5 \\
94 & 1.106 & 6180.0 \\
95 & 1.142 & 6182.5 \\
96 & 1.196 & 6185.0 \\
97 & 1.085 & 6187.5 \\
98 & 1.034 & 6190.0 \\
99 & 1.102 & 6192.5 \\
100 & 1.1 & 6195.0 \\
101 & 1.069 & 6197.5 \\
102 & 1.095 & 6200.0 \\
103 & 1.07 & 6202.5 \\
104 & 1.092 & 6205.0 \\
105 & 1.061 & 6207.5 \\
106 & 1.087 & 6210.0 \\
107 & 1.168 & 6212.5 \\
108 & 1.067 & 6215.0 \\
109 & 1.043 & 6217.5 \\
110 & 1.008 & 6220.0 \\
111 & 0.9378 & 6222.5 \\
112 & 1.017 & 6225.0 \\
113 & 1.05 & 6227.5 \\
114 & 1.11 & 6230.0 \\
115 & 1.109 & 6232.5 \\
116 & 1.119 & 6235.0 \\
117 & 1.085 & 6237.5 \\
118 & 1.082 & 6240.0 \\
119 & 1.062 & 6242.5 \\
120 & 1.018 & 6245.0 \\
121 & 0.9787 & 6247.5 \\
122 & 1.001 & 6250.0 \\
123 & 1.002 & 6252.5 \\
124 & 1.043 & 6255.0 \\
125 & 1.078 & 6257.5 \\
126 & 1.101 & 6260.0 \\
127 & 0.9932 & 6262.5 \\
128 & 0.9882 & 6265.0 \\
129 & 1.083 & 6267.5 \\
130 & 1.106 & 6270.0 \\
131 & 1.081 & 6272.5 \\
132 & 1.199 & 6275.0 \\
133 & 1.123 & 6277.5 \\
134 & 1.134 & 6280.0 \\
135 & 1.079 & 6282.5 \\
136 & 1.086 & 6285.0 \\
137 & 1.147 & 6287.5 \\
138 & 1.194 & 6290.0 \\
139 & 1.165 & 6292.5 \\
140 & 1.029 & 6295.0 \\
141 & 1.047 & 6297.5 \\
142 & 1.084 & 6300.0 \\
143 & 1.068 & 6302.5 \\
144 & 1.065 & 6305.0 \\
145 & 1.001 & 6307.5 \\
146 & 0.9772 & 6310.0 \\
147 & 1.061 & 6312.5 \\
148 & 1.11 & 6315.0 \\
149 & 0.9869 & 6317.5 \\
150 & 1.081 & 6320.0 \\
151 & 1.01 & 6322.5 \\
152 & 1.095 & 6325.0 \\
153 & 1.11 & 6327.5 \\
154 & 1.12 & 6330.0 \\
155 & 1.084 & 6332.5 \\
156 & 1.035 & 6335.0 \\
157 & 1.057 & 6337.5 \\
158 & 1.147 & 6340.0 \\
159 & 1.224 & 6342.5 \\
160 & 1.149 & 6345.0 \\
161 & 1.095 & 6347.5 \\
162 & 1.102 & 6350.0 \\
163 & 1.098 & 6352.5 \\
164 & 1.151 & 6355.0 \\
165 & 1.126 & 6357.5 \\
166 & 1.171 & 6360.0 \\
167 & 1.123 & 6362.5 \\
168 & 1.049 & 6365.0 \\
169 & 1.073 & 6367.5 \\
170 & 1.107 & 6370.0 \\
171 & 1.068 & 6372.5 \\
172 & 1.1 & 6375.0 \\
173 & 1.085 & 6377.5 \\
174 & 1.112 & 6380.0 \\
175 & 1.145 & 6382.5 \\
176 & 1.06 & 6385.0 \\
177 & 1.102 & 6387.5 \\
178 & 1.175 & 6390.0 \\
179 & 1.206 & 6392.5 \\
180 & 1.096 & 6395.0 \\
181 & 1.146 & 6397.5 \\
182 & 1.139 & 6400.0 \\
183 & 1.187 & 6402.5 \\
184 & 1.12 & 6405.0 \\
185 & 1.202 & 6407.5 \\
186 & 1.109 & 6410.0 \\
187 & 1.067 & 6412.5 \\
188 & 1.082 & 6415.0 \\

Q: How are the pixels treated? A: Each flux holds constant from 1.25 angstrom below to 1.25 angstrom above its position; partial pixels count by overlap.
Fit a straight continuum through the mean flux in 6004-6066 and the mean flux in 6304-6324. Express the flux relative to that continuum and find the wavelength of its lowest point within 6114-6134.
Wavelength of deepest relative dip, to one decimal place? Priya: 6132.5 angstrom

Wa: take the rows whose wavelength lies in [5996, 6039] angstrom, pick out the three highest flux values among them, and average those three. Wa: 1.21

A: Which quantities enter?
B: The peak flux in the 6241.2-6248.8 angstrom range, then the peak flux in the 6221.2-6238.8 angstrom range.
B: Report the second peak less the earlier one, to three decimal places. 0.057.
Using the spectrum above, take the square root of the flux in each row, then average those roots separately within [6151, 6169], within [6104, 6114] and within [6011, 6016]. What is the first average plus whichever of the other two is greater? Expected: 2.11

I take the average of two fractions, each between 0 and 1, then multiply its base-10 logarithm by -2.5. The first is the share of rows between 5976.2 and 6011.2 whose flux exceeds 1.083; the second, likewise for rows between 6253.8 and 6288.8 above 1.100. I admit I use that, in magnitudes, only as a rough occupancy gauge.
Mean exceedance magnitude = 0.83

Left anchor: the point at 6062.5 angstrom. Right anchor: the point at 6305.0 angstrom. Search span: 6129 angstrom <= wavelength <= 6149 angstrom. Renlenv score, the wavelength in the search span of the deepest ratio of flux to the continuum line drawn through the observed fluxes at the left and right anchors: 6135.0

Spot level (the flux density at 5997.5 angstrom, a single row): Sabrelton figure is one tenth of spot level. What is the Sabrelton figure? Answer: 0.107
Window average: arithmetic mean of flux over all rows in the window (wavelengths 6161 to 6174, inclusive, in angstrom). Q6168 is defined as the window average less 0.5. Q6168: 0.568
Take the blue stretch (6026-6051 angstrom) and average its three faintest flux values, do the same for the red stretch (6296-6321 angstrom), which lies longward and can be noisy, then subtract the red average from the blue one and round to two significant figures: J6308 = 0.15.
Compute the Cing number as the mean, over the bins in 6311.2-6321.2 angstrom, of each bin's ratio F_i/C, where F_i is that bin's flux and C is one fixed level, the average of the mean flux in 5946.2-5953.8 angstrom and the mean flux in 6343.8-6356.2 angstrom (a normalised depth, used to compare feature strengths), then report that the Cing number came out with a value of 0.94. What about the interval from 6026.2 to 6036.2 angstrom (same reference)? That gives 1.05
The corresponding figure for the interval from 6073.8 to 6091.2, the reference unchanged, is 0.99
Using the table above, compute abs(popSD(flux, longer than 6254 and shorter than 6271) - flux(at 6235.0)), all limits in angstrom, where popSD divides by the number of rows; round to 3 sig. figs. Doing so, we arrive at 1.07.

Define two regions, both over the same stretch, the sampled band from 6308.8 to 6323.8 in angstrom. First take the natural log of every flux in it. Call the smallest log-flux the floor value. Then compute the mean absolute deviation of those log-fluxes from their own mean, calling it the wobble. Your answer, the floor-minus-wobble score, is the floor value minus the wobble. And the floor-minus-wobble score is -0.07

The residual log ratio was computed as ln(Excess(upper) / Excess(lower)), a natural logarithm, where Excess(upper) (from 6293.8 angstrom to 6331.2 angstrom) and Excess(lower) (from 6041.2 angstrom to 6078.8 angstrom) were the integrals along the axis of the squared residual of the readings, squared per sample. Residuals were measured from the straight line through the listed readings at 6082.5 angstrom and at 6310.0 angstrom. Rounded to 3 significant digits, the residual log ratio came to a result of -1.43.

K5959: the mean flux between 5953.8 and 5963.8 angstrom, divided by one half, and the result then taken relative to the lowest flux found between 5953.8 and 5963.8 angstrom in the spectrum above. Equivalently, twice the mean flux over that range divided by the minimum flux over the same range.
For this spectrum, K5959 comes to 2.02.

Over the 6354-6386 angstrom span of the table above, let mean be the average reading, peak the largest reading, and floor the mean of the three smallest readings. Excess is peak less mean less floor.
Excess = -0.99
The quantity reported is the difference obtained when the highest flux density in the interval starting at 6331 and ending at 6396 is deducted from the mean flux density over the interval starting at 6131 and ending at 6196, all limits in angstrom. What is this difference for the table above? -0.13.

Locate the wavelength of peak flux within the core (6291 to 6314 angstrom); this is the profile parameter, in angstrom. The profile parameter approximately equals 6292.5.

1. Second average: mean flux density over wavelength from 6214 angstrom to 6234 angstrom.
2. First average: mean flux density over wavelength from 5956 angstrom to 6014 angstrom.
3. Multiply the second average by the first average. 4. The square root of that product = 1.07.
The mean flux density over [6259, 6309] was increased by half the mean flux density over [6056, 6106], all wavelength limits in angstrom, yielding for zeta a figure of 1.64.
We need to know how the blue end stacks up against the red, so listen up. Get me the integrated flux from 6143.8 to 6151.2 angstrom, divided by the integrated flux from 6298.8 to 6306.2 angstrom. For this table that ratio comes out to 1.03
